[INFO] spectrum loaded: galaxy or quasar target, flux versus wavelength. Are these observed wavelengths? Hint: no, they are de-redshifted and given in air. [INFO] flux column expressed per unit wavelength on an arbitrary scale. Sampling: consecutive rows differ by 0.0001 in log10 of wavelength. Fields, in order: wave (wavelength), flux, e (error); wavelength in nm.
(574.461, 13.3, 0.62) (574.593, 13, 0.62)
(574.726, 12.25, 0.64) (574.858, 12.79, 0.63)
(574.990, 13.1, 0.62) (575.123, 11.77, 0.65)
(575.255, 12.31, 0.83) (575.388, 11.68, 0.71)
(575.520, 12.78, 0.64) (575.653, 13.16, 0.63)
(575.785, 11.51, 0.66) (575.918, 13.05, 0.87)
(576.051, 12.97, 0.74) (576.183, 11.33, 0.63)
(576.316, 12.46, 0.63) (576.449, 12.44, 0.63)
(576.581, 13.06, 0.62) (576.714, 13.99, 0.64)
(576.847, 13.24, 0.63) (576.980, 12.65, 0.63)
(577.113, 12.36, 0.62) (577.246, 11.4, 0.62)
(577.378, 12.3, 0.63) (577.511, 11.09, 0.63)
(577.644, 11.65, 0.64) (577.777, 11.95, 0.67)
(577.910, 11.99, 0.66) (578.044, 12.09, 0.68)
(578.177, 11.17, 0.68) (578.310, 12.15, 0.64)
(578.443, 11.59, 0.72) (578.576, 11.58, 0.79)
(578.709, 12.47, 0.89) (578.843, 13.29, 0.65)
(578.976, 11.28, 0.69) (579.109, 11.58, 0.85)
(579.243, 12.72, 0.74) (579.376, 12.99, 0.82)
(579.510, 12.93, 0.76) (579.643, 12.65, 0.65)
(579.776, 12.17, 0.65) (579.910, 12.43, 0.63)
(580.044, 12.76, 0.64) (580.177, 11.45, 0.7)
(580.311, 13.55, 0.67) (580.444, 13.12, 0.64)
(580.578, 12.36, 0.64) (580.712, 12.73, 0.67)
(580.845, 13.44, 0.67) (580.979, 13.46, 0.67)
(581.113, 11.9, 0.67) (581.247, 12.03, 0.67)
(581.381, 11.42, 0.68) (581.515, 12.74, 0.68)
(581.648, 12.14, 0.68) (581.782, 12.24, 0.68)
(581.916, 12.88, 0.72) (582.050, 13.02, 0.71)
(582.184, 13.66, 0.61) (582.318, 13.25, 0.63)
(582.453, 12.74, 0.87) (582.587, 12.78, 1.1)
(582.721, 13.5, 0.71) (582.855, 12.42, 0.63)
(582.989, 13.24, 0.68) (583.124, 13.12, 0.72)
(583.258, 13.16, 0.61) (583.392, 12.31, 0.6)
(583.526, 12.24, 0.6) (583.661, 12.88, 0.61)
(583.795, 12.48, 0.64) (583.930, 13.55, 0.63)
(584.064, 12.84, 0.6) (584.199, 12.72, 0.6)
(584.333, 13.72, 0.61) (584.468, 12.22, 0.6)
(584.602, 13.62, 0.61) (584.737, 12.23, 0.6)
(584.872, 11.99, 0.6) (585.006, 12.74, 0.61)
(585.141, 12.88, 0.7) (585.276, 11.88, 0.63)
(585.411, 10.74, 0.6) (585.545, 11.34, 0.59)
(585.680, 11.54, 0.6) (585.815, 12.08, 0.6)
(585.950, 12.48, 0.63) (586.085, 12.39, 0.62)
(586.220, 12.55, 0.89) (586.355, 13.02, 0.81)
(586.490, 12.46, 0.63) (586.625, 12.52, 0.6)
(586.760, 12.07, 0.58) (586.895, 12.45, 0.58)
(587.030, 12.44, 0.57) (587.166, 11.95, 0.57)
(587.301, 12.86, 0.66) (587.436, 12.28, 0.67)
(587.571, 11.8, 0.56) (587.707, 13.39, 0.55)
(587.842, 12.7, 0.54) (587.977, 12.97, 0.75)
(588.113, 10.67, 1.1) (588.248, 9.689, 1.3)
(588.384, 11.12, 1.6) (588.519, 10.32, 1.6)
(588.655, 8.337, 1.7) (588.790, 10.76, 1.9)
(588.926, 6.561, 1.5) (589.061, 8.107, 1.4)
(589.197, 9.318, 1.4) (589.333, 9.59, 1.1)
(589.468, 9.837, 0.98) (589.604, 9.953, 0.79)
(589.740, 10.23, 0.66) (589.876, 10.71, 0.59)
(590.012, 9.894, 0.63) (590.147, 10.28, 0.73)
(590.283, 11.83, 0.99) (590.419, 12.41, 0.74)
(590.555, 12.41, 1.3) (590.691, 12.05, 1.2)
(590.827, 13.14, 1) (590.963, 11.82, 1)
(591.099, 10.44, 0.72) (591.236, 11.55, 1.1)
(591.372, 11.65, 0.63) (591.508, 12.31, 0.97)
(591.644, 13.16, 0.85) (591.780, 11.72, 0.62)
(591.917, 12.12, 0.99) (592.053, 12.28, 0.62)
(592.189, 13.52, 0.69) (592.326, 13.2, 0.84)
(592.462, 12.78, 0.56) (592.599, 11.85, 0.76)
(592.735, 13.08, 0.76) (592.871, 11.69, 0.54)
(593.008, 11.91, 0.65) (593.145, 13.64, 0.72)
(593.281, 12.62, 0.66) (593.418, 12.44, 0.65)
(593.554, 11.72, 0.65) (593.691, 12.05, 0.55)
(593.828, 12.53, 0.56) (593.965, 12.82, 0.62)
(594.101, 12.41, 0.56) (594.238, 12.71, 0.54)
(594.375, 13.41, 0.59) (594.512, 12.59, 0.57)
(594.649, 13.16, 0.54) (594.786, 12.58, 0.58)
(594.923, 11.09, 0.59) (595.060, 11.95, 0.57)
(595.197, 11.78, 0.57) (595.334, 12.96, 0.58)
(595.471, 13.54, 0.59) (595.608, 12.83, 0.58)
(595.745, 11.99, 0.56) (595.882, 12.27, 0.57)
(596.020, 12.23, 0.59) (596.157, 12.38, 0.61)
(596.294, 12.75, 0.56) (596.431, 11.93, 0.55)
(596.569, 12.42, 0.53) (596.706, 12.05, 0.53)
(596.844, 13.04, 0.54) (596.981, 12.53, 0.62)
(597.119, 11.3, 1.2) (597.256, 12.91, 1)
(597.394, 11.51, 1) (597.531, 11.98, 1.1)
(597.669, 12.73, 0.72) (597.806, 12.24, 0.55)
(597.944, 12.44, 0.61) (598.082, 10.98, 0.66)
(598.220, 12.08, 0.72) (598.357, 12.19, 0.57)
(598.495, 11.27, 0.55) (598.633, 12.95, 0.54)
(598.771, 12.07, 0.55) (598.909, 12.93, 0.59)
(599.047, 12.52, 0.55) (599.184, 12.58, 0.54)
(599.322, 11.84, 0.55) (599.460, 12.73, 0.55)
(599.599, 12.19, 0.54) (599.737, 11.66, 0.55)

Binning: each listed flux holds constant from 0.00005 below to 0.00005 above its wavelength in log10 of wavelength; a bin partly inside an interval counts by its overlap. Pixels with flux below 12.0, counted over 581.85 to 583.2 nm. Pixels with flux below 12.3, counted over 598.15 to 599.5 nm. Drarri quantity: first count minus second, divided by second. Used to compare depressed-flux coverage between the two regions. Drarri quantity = -1.0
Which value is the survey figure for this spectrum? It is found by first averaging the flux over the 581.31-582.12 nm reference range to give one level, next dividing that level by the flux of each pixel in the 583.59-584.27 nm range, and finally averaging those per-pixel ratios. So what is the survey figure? 0.96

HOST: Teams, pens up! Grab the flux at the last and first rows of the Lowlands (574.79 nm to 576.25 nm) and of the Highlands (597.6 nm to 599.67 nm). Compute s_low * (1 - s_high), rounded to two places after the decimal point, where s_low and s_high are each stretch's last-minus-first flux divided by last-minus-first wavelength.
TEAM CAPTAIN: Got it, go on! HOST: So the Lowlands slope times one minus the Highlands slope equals -1.41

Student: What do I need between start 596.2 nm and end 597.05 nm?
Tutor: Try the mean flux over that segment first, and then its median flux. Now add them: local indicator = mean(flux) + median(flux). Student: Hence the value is 24.93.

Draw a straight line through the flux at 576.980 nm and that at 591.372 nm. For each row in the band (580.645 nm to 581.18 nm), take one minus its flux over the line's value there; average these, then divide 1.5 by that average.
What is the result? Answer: -37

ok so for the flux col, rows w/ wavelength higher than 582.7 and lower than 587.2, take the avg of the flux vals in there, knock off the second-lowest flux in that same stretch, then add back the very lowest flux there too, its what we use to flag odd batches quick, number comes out 11.9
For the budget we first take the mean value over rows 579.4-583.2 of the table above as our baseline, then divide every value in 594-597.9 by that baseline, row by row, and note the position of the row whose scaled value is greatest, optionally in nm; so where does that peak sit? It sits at 595.471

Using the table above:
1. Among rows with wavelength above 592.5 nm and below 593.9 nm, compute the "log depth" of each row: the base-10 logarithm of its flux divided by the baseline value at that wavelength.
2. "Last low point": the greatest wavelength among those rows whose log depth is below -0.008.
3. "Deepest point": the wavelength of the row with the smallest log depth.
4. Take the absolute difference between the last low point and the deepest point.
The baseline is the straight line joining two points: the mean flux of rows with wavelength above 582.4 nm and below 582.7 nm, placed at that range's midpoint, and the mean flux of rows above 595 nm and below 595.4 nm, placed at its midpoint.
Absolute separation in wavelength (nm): 0.82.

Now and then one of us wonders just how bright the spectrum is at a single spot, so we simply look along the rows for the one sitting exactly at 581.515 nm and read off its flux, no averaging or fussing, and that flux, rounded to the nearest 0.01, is 12.74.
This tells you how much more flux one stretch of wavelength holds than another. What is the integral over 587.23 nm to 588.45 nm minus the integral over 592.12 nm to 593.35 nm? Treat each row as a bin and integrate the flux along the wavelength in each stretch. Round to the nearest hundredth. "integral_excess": -1.05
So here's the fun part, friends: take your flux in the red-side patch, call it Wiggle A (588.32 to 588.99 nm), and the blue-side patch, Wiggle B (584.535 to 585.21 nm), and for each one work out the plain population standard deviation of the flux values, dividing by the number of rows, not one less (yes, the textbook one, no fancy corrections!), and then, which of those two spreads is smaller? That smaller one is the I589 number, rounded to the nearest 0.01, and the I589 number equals 0.57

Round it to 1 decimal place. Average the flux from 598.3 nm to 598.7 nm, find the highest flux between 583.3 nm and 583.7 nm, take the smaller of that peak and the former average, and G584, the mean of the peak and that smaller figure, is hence 12.5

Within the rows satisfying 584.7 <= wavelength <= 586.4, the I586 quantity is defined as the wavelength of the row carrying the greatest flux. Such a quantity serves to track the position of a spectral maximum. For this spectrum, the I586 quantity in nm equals 586.355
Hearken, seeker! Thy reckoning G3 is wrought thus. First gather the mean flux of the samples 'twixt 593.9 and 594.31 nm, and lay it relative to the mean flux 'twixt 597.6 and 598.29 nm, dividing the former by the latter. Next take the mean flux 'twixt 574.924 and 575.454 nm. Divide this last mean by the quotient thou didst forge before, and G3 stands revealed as 11.7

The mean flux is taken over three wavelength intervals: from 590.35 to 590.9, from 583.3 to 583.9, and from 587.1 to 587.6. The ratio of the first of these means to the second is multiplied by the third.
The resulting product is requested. 12.2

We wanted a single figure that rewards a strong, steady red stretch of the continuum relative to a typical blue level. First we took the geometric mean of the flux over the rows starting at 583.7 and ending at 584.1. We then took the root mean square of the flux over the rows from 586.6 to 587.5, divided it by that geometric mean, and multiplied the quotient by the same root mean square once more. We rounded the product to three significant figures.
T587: 11.8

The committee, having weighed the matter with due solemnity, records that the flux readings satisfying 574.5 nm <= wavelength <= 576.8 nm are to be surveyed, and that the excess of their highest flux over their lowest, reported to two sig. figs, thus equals 2.7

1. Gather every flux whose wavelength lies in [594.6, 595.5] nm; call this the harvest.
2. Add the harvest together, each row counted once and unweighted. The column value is 87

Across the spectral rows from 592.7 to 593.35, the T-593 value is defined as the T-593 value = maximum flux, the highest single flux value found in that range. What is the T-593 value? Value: 13.64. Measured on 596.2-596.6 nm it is 12.75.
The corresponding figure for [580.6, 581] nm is 13.46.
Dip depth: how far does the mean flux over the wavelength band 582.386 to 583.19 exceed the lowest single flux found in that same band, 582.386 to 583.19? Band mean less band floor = 0.55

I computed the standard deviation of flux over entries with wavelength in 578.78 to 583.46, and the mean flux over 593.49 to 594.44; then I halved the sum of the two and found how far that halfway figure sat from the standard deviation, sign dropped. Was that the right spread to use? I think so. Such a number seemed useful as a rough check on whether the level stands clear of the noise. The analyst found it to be 5.94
